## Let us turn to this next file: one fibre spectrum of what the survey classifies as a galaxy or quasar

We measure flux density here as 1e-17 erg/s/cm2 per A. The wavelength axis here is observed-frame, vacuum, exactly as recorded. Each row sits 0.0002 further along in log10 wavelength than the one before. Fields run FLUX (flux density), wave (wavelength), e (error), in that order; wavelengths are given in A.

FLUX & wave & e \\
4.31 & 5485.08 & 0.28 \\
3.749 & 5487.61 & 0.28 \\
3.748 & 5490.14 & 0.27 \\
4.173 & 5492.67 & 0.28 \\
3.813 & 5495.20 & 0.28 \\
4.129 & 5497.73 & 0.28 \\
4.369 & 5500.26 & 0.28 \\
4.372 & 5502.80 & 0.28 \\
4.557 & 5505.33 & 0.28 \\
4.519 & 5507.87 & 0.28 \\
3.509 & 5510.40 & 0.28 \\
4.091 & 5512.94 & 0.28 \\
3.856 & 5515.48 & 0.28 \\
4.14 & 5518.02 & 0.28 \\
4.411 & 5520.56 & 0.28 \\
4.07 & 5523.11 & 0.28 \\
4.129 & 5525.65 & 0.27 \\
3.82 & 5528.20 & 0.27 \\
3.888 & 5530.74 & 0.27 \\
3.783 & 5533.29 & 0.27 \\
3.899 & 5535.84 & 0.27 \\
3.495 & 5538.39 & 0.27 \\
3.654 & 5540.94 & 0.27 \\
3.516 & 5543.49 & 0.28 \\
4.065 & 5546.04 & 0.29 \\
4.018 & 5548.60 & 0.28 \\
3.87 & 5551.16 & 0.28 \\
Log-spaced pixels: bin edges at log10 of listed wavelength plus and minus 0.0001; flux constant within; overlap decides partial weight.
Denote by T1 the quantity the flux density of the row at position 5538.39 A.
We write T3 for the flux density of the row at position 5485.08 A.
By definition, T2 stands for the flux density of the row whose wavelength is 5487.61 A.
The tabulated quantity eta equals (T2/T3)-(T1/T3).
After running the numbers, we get 0.06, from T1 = 3.495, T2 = 3.749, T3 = 4.31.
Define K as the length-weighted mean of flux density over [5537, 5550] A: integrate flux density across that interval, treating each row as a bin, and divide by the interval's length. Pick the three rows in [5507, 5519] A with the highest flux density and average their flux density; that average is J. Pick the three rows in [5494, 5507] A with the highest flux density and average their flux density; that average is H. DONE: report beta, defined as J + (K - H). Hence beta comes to 3.6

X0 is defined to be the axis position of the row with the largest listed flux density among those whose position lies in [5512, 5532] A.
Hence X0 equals 5520.56 A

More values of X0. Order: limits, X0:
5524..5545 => 5525.65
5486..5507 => 5505.33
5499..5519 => 5505.33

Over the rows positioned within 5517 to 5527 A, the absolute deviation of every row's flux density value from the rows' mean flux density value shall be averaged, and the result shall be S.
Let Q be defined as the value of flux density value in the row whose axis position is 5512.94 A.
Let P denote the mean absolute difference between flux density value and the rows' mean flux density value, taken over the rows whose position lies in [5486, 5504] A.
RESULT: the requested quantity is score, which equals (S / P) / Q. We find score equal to 0.11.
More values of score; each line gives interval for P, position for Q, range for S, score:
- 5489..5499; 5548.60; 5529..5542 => 0.18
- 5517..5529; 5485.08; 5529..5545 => 0.26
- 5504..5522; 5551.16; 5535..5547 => 0.18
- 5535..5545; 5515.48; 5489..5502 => 0.41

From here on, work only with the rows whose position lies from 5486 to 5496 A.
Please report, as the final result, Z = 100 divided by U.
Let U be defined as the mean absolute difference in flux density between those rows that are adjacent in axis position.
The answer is 382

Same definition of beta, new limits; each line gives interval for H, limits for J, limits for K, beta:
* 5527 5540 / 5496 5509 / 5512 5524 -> 4.7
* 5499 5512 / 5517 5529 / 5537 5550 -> 3.5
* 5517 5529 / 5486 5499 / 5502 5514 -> 4.0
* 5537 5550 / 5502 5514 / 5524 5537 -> 4.5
